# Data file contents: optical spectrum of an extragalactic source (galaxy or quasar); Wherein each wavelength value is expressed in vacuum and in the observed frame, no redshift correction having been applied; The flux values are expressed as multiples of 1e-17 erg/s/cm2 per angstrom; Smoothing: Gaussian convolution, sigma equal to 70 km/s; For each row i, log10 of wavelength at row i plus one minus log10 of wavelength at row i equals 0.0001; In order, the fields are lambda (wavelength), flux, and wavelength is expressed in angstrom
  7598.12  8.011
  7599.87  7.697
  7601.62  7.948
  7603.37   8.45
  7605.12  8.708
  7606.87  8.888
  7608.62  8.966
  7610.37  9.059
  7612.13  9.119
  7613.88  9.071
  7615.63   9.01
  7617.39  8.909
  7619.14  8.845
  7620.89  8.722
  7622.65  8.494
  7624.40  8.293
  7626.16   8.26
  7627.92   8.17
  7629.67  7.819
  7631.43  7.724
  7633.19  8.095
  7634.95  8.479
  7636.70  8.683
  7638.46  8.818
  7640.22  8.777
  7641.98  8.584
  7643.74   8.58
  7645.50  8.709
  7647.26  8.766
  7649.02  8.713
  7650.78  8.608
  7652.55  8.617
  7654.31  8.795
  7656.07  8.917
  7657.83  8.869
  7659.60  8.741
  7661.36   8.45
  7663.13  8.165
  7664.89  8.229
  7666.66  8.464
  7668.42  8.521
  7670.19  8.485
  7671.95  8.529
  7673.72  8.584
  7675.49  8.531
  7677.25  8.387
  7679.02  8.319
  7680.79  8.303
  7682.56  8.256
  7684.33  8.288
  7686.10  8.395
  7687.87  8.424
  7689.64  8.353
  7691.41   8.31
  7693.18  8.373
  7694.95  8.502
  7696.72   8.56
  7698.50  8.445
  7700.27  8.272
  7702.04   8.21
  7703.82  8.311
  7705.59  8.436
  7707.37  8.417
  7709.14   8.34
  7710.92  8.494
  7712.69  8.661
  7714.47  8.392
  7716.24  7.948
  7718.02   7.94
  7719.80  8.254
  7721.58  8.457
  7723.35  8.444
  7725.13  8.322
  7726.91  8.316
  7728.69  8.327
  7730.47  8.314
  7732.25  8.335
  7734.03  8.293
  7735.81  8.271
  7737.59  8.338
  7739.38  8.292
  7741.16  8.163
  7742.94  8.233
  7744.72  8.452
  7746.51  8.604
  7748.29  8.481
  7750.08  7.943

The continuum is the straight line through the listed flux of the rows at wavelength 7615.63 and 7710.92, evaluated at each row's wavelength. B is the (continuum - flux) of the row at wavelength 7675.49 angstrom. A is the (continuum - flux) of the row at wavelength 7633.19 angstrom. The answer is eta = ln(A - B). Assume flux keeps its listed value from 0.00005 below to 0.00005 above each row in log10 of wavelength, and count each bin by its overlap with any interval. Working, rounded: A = 0.82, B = 0.15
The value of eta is -0.41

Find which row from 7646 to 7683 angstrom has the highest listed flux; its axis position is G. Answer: 7656.07 angstrom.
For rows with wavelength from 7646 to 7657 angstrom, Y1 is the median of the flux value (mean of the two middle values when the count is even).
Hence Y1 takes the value 8.7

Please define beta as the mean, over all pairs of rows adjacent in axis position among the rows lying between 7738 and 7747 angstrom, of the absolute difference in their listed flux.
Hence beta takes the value 0.14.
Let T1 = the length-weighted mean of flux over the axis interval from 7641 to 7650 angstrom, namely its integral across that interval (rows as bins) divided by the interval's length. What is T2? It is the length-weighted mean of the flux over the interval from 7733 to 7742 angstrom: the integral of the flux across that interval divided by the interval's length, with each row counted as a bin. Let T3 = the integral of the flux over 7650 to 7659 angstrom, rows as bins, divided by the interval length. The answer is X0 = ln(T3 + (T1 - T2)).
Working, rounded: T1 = 8.7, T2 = 8.27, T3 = 8.8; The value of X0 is 2.215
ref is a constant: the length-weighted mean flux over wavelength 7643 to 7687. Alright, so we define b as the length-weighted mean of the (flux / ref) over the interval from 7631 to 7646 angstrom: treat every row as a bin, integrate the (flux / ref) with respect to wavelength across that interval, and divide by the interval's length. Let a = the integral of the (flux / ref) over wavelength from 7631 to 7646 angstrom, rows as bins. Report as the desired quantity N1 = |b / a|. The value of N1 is 0.07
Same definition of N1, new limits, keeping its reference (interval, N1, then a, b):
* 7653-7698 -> 0.02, 45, 0.99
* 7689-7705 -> 0.06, 16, 0.98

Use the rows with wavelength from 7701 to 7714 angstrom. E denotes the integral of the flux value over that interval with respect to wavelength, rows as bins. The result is 109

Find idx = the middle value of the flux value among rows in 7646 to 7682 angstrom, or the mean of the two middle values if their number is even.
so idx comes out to 8.53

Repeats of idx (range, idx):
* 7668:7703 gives 8.39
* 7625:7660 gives 8.65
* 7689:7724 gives 8.38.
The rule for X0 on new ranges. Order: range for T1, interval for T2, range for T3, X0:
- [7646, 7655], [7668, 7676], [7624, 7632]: 2.106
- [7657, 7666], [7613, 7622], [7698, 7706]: 2.067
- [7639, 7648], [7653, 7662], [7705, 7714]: 2.127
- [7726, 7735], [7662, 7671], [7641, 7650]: 2.154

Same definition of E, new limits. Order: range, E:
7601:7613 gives 105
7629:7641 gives 100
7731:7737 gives 50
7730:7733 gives 25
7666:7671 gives 42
